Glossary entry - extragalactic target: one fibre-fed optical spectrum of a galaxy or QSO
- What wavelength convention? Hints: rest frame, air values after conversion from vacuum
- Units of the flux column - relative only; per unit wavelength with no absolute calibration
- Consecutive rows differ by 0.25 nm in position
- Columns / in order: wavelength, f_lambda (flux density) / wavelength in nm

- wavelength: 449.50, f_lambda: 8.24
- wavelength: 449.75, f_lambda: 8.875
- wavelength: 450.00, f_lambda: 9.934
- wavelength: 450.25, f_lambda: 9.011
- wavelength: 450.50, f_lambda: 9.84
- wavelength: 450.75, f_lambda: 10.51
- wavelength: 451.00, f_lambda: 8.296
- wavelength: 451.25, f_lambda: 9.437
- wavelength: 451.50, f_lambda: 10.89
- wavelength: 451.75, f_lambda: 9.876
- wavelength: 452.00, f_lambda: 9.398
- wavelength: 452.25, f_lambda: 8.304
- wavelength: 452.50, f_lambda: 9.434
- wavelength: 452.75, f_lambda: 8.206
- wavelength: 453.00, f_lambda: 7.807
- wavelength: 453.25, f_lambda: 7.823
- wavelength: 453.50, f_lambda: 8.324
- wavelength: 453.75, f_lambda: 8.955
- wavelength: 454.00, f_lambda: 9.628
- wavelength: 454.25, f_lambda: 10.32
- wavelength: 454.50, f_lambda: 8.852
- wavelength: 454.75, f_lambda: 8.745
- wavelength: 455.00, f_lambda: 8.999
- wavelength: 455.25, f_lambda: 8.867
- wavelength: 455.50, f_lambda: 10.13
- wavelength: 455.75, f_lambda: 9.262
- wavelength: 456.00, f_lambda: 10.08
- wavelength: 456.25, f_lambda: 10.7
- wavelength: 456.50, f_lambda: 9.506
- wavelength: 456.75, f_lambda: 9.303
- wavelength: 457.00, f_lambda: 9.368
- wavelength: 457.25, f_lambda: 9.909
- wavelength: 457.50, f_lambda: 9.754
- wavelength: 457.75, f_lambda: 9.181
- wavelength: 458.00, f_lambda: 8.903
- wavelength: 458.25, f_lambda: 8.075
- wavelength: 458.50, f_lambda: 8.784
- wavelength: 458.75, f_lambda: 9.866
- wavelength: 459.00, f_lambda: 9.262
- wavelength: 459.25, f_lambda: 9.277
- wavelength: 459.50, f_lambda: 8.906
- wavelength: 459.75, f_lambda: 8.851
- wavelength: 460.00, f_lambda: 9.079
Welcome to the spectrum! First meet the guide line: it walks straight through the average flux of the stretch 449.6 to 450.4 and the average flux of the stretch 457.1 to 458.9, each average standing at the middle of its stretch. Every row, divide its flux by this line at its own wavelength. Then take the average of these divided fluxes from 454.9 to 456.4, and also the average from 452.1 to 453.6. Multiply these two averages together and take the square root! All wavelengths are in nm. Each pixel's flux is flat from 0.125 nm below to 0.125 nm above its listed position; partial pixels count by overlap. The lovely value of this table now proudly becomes 0.97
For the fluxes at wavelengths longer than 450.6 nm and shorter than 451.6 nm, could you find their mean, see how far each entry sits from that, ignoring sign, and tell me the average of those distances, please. 0.92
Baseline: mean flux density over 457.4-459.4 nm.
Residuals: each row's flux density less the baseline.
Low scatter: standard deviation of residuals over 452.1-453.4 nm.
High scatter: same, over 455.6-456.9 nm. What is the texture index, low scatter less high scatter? 0.05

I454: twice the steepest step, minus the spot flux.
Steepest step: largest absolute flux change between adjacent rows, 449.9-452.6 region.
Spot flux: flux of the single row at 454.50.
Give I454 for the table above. -4.4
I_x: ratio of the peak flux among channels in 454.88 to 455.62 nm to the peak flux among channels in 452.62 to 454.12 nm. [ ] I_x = 1.05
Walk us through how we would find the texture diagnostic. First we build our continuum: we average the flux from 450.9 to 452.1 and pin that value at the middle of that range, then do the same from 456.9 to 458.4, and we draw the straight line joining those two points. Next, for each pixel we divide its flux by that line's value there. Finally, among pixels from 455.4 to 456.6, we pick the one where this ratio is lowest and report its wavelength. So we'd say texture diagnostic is 455.75 nm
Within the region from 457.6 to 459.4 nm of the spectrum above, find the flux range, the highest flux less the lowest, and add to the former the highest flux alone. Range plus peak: 11.7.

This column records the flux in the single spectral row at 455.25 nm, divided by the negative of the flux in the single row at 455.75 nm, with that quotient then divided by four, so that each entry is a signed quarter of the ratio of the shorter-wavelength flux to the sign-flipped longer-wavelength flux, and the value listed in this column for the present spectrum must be -0.239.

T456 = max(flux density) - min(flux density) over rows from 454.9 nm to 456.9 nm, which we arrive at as 1.8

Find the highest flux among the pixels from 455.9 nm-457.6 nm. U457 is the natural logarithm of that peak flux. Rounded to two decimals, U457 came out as 2.37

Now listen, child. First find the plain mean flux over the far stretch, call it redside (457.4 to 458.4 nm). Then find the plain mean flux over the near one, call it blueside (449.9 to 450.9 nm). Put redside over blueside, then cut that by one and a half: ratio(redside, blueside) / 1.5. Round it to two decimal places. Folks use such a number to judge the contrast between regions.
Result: 0.61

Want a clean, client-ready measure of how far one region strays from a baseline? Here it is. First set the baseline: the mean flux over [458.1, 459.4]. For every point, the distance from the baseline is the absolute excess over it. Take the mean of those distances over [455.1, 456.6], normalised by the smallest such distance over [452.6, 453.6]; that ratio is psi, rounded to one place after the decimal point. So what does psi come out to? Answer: 1.1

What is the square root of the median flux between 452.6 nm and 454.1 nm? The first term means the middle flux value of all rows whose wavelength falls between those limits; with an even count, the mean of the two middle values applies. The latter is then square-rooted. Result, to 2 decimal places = 2.87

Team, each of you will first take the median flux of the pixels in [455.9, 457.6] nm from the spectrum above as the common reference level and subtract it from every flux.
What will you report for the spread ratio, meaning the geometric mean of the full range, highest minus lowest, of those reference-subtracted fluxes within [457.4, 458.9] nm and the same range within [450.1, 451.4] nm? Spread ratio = 2.0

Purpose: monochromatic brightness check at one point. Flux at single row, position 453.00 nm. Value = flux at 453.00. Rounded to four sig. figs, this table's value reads 7.807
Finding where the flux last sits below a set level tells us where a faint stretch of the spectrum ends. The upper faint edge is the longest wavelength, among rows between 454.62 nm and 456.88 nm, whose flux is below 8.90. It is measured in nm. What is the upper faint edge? 455.25 nm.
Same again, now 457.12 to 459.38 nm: 458.50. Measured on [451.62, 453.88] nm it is 453.50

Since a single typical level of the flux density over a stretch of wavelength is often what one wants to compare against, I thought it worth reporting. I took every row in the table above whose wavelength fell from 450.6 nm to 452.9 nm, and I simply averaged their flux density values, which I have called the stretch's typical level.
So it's 9.4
